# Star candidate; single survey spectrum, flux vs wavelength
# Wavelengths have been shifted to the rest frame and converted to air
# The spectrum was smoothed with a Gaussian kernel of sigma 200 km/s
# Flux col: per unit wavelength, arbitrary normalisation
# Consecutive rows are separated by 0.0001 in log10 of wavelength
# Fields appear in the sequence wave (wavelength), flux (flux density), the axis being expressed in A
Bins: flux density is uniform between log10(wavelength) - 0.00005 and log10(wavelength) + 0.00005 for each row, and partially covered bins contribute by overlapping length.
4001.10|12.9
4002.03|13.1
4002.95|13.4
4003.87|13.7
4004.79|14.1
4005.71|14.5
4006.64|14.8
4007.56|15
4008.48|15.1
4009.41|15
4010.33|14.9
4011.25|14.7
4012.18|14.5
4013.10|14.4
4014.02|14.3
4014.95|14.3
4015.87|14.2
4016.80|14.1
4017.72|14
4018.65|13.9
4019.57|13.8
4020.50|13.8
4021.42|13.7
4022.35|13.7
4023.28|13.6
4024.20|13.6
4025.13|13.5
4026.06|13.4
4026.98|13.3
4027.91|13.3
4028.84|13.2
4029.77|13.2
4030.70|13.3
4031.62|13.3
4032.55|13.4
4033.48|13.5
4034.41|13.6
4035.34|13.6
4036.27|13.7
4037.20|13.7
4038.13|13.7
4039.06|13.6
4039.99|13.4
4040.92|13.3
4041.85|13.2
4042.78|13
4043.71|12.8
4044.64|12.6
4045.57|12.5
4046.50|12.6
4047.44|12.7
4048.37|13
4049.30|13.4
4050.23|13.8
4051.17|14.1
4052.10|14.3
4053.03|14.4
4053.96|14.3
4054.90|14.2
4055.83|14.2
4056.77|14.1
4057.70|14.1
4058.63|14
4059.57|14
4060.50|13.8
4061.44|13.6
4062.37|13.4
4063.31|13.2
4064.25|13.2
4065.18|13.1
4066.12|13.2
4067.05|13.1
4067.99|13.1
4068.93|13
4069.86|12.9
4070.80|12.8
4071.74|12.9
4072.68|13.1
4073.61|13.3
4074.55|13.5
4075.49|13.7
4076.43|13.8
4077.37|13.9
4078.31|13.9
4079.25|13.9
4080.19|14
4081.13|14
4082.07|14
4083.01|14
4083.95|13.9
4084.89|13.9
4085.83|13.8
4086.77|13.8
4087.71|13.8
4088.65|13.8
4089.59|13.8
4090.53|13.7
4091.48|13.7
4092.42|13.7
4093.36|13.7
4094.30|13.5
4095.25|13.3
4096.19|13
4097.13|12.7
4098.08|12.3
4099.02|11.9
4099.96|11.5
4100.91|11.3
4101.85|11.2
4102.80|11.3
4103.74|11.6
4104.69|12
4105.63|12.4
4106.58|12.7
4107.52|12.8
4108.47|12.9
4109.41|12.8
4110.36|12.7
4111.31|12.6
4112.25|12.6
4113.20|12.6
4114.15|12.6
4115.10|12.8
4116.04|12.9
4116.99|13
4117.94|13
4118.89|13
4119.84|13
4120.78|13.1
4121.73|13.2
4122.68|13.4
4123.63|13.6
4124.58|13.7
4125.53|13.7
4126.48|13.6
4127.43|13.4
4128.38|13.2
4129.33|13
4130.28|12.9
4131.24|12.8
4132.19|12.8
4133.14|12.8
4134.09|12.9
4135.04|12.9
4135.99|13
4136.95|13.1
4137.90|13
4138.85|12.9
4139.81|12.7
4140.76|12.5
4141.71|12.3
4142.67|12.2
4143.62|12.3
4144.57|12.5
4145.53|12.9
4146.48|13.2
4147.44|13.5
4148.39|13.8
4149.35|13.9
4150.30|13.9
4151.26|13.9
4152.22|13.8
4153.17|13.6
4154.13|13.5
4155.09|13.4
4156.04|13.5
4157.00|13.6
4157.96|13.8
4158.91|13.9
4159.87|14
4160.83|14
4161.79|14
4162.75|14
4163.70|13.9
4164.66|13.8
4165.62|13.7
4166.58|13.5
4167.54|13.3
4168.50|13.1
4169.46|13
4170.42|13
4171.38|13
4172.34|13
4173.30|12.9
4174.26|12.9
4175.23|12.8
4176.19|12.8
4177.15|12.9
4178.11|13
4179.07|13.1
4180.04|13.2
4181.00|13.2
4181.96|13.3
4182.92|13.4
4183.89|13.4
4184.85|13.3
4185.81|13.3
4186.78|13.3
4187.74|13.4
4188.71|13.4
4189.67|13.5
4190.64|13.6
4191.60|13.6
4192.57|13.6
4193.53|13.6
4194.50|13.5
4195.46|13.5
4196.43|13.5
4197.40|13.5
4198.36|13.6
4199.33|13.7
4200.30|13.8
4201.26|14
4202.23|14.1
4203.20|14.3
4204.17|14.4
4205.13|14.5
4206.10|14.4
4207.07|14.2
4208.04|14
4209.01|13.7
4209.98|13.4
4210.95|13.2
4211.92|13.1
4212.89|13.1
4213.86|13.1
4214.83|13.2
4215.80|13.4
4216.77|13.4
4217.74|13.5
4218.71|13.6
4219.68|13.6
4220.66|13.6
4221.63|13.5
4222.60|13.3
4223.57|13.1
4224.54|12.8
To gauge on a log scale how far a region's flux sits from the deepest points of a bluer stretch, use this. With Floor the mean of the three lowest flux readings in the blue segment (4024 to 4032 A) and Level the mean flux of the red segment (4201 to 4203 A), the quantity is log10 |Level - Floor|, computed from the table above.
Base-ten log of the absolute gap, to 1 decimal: -0.1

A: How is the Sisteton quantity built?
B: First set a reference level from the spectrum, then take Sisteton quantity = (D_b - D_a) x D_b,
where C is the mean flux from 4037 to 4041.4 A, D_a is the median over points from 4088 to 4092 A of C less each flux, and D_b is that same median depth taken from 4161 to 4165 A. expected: 0.08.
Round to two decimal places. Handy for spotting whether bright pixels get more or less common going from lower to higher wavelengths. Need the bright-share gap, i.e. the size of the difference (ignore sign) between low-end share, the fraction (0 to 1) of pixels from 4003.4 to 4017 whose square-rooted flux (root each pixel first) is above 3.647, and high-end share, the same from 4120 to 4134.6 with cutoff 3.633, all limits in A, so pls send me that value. 0.47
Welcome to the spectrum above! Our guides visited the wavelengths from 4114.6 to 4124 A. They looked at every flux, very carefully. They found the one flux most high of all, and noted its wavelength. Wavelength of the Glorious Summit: 4123.63 A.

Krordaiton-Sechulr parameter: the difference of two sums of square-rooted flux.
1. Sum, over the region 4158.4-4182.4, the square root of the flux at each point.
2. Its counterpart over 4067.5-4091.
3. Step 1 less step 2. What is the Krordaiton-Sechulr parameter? -1.0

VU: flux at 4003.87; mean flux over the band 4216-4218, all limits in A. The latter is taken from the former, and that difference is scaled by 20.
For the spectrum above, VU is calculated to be 5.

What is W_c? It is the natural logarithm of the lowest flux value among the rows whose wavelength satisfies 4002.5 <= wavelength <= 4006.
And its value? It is 2.60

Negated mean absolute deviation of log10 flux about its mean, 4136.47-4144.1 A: -0.0103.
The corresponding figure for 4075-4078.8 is -0.0024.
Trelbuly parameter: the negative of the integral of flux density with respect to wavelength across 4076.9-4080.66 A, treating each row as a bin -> -52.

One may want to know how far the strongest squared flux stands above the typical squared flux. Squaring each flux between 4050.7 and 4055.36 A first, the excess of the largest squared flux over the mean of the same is 4.0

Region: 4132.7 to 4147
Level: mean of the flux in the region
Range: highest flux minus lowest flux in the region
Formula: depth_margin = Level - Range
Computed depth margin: 11.7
